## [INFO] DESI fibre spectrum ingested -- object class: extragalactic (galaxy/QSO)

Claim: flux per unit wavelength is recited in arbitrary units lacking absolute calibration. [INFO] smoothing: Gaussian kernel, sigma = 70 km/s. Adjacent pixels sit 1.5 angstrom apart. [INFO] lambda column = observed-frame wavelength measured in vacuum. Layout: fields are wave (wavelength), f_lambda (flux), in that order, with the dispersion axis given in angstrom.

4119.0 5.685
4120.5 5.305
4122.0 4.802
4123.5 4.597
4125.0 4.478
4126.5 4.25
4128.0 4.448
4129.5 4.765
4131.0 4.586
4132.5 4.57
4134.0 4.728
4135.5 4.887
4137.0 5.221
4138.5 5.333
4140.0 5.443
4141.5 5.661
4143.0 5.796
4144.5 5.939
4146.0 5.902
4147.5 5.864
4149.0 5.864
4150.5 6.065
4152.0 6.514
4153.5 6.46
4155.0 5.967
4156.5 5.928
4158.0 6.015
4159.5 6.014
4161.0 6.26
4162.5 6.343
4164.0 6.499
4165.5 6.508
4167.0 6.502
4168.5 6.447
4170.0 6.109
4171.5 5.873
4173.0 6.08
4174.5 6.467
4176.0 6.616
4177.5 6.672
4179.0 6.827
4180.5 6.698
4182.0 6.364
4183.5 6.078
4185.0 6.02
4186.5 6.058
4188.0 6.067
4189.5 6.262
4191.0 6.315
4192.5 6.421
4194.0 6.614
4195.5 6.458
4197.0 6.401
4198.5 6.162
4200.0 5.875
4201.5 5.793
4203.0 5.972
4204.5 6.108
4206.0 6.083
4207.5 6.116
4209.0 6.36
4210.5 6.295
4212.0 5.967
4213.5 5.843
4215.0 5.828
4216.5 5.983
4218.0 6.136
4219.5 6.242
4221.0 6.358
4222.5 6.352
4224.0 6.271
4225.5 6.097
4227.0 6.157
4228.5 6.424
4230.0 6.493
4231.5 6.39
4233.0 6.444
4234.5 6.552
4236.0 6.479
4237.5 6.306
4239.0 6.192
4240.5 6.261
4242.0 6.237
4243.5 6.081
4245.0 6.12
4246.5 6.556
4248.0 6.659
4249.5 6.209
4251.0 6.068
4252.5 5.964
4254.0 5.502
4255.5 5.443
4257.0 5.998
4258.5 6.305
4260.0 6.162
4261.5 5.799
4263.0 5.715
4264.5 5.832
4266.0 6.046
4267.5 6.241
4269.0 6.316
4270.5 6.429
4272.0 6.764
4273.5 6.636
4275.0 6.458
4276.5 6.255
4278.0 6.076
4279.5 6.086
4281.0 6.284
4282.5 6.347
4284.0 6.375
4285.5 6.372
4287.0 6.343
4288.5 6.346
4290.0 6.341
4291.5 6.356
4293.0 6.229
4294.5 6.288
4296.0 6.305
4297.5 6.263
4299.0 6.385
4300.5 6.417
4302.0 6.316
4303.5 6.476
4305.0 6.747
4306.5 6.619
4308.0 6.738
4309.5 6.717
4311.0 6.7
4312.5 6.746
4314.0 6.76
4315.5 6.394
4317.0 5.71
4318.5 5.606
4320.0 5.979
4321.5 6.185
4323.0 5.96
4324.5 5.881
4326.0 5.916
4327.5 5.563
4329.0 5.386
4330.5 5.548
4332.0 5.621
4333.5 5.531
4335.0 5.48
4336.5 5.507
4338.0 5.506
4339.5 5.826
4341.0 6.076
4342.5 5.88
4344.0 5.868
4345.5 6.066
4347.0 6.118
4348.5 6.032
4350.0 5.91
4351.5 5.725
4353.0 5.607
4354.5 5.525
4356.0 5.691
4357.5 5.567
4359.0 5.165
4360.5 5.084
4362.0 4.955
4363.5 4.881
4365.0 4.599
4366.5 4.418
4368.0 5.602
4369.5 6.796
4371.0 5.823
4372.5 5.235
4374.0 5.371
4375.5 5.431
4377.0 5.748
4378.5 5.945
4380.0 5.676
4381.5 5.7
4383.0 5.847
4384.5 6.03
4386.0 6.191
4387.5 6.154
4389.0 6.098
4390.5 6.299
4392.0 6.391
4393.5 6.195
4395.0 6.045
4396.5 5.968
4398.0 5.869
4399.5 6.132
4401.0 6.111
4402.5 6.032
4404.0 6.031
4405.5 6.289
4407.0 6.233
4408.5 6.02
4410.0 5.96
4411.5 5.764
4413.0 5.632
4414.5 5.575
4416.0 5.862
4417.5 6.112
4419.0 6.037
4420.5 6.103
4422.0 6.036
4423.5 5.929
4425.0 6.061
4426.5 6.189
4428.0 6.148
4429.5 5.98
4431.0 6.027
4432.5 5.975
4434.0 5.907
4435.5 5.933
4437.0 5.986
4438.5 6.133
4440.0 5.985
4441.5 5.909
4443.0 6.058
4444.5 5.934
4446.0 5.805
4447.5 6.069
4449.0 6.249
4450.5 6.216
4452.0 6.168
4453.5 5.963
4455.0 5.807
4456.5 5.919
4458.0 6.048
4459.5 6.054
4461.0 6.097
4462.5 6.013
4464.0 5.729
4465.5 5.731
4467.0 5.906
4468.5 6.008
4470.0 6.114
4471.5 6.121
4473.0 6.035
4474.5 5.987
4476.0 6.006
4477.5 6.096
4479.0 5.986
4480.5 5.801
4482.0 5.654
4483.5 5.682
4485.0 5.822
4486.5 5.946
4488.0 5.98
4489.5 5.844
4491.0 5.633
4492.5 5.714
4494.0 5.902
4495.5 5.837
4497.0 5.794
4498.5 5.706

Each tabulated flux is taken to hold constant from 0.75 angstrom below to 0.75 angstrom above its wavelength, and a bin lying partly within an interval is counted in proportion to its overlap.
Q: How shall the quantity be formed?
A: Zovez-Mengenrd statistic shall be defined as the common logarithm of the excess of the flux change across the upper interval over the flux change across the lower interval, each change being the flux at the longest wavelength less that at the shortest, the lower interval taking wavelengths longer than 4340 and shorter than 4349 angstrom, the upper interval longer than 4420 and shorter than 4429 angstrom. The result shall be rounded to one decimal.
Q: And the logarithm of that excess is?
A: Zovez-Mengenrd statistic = -1.1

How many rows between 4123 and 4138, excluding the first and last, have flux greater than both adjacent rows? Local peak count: 1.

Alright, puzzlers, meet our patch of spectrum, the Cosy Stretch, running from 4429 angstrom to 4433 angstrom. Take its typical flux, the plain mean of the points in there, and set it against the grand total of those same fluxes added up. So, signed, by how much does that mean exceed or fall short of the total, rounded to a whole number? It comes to -12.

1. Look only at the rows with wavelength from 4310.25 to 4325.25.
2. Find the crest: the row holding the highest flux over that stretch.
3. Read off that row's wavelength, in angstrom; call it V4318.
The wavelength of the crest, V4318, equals 4314.0 angstrom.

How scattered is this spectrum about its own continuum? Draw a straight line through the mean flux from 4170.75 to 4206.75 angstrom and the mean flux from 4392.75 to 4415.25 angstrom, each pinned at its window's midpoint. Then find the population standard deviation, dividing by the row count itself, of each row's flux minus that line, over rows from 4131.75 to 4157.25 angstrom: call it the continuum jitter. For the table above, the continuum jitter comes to 0.55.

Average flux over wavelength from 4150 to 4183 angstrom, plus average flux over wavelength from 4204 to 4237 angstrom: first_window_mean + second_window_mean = 12.6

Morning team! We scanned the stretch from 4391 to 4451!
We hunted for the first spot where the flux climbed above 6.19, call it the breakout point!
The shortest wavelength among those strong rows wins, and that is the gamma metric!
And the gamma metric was 4392.0 angstrom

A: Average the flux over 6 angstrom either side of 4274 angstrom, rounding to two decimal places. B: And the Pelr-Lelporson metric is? 6.38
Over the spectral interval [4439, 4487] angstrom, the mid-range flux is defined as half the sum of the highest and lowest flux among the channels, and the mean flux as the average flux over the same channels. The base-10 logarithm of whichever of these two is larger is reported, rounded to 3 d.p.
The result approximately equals 0.776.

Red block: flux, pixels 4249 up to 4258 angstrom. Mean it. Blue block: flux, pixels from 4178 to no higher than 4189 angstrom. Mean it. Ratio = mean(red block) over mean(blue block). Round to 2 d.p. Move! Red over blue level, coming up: 0.93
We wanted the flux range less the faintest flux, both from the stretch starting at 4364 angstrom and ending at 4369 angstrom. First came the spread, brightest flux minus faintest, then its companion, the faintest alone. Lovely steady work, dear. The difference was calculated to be -3.23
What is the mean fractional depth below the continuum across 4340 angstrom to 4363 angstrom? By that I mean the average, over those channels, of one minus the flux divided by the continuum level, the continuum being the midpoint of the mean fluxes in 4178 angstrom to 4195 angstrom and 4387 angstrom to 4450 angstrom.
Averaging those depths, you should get 0.08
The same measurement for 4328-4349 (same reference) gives 0.07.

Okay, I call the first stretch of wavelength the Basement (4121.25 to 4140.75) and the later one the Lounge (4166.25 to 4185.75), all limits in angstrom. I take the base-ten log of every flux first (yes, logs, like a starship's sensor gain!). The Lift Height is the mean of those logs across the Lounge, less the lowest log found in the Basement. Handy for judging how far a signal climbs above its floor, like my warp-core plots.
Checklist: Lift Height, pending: 0.17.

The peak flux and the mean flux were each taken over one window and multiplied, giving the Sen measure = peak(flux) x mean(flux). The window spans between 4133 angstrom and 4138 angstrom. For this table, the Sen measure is 26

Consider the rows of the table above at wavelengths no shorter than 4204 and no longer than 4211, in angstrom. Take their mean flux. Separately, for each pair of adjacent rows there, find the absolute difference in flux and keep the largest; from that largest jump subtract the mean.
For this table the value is -5.95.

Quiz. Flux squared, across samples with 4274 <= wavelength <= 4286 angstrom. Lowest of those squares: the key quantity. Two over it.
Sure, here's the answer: 0.054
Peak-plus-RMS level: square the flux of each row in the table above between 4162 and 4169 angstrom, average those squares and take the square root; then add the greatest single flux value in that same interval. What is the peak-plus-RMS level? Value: 13.0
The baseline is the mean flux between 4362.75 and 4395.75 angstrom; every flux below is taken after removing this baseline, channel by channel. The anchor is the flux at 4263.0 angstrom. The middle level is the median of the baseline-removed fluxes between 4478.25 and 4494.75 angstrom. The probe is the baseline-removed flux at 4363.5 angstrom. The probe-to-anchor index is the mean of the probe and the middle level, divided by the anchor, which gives 11.7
